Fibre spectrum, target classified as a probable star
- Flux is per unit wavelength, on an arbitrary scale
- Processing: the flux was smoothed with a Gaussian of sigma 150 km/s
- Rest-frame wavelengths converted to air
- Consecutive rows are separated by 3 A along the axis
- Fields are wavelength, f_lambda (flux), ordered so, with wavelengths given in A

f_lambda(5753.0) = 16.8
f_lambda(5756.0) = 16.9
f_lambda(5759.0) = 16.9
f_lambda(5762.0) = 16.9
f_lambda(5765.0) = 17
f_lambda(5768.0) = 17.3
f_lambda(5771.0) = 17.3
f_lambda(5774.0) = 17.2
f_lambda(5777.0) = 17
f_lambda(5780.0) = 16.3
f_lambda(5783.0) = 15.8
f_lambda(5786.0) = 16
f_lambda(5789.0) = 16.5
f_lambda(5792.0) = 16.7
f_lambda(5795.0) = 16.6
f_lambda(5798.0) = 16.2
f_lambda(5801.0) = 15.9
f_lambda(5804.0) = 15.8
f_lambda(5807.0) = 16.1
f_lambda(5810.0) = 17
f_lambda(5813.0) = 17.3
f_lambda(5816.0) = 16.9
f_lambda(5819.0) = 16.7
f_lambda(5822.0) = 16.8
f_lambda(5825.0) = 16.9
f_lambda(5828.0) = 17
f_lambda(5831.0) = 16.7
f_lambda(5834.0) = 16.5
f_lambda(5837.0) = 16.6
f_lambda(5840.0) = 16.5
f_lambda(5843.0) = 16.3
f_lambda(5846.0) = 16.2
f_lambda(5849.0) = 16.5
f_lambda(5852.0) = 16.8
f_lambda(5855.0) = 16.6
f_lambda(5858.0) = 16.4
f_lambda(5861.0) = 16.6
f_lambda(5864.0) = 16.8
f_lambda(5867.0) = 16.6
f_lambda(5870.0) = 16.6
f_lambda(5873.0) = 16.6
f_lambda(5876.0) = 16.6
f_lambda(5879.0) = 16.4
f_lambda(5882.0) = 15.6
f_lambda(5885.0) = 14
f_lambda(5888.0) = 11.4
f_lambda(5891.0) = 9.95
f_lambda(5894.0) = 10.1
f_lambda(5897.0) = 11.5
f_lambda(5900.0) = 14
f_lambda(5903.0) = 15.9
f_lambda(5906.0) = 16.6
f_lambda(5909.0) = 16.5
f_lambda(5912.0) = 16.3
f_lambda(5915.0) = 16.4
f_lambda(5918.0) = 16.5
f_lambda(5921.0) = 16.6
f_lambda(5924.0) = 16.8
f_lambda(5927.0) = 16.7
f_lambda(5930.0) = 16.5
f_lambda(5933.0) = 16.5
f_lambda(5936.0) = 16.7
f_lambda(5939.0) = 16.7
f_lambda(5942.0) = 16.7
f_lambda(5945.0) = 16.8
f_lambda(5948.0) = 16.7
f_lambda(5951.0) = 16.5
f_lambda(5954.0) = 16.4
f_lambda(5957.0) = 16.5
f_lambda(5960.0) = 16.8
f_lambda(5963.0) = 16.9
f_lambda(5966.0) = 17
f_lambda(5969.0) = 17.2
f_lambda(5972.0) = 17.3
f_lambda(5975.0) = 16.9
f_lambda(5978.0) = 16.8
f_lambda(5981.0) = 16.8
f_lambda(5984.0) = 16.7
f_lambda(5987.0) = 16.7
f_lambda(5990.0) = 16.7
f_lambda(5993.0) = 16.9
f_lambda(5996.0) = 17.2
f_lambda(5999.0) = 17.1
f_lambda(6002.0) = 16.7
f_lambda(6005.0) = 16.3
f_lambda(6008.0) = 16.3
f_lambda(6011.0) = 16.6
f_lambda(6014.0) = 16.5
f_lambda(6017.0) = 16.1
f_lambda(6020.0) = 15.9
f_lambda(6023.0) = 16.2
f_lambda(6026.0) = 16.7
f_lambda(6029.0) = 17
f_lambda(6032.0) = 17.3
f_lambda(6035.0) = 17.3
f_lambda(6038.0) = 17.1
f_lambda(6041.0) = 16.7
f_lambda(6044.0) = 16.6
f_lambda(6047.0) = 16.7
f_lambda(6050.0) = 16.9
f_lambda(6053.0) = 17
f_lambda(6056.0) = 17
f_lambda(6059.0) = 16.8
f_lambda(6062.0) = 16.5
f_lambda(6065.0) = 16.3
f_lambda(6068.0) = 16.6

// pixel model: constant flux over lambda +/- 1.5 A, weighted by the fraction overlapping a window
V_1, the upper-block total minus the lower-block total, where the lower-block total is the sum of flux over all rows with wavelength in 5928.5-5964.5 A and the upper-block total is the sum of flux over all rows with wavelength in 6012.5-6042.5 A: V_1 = -33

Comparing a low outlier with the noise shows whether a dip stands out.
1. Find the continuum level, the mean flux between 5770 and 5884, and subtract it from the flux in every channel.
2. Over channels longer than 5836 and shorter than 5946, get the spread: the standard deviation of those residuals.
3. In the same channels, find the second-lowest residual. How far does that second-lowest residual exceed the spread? -8.3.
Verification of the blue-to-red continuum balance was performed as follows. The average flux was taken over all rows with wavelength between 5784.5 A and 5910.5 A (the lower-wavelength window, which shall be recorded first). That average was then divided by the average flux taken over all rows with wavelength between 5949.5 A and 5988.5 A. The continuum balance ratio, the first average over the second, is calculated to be 0.94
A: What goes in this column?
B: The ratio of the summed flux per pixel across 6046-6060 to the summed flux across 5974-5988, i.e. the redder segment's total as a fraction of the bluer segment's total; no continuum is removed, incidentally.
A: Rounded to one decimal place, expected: 1.0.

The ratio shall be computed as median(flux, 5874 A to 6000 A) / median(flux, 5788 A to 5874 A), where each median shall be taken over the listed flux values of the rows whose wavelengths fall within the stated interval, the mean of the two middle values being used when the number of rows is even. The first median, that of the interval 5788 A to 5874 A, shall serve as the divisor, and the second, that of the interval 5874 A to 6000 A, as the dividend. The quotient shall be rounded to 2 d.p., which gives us 1.00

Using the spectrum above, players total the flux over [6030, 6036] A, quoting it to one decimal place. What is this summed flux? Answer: 34.6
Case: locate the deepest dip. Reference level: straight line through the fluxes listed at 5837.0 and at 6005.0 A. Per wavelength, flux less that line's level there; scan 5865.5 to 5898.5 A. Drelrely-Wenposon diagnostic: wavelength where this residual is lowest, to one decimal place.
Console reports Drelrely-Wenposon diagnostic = 5891.0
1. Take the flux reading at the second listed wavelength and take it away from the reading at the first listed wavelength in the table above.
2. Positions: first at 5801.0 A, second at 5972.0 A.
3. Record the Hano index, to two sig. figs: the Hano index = -1.4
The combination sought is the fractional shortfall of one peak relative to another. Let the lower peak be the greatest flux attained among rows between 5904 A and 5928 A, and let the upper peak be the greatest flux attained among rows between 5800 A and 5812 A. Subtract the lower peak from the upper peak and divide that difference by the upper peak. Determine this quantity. 0.012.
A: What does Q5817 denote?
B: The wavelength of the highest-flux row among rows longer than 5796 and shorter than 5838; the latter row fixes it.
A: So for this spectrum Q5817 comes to 5813.0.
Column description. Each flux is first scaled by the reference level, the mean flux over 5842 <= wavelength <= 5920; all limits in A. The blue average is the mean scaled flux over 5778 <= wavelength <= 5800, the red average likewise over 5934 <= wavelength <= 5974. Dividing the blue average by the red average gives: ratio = 0.97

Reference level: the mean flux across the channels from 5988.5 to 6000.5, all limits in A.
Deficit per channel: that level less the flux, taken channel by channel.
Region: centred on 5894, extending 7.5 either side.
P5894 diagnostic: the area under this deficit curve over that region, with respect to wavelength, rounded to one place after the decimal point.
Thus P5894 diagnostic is 83.8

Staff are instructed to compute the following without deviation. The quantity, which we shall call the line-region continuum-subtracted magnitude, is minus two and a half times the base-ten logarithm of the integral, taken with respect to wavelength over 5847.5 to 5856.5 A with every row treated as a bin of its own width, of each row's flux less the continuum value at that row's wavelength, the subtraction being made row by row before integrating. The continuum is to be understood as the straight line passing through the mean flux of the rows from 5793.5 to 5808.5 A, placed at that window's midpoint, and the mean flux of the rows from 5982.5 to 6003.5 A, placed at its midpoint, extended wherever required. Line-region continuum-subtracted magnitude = -1.1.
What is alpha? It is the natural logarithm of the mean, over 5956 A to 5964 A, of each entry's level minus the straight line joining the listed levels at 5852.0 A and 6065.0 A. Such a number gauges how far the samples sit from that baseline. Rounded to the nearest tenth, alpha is -1.7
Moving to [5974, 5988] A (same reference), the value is -1.3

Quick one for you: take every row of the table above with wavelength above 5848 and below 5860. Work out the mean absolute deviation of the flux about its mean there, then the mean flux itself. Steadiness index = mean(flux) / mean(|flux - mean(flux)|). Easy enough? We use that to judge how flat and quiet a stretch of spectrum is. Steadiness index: 133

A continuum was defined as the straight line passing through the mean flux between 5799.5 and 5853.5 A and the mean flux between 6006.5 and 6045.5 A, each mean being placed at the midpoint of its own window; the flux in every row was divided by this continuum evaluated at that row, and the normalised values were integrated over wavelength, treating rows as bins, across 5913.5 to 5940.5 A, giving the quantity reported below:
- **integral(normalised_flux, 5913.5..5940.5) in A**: 27.0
